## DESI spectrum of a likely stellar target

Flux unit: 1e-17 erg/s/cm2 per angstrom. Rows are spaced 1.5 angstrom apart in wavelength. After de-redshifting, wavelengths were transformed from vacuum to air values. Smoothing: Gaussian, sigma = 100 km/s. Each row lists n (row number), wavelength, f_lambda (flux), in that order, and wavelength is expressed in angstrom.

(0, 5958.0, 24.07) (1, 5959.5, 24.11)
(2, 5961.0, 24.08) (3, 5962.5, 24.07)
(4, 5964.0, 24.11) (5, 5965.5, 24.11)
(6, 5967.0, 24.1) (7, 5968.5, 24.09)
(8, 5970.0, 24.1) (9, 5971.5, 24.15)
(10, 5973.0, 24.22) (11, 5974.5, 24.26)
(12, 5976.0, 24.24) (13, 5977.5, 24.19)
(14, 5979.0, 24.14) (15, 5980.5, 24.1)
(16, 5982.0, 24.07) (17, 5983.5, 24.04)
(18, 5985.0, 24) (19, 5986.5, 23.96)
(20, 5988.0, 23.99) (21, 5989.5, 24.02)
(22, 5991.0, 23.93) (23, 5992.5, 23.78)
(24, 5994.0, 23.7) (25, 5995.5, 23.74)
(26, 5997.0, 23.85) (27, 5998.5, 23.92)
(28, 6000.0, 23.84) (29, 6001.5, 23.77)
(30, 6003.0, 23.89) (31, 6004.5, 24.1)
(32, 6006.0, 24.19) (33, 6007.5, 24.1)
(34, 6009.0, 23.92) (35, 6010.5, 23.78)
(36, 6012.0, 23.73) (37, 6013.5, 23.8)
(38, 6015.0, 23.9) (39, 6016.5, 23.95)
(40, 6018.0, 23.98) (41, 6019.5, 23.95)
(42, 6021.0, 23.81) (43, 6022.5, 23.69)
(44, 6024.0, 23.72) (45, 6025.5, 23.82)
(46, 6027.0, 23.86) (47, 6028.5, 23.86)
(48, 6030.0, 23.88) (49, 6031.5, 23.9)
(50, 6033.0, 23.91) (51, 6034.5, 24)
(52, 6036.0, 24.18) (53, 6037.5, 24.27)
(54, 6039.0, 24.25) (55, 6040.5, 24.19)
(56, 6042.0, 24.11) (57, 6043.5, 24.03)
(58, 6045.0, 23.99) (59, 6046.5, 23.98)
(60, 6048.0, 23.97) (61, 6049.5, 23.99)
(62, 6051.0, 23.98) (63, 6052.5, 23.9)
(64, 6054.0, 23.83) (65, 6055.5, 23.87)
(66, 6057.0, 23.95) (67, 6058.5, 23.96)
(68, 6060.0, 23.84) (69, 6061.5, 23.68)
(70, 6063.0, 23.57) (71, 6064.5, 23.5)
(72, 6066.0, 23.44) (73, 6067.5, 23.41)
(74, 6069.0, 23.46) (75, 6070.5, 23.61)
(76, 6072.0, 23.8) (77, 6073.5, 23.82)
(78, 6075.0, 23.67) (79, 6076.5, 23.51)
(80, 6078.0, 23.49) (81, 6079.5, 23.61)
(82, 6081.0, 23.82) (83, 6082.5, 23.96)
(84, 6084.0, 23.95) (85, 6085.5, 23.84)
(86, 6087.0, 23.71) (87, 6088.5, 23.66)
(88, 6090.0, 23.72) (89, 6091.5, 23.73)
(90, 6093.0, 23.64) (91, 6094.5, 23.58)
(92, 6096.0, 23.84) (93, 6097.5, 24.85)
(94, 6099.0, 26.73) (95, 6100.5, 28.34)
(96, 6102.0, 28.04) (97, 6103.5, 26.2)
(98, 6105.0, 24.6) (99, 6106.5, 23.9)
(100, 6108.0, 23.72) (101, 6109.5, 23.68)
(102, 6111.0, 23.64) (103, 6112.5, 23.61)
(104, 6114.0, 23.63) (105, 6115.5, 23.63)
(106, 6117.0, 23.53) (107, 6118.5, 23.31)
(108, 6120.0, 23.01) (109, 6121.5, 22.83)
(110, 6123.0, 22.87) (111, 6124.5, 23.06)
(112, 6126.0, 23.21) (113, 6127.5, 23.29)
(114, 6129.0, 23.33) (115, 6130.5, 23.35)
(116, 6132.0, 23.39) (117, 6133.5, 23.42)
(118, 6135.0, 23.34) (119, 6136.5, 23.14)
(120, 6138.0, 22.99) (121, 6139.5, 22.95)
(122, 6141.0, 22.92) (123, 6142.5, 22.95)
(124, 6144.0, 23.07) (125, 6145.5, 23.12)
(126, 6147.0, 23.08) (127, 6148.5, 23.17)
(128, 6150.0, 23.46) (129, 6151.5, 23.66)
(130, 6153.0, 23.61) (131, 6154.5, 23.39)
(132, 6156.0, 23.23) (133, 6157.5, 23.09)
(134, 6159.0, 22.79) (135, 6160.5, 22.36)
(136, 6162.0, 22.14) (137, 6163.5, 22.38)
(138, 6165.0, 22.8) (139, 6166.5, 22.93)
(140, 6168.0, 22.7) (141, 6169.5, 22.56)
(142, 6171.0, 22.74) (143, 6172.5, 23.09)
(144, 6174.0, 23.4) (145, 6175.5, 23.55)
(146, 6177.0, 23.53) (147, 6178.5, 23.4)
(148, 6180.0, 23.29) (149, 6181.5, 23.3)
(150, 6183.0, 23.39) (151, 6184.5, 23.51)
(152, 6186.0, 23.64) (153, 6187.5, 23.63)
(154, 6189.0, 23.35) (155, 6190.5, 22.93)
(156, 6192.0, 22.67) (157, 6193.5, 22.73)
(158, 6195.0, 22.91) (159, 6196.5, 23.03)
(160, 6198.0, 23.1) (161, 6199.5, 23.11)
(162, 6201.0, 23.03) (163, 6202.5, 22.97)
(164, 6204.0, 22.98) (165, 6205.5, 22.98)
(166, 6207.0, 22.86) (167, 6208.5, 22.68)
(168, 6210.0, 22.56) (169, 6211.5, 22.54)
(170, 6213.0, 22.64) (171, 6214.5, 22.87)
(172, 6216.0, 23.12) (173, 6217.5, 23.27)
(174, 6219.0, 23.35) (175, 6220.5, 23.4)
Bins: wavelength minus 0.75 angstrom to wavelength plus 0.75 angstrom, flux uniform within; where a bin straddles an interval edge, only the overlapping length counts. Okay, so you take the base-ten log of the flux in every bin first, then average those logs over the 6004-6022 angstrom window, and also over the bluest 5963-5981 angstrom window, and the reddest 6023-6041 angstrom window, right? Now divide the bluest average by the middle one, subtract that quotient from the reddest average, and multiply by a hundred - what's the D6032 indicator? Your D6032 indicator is 37.7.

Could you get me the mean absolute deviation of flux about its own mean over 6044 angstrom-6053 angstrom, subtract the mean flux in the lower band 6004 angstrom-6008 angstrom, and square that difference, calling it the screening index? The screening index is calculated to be 581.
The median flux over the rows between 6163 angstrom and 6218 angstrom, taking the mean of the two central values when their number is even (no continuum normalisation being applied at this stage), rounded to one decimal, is 23.0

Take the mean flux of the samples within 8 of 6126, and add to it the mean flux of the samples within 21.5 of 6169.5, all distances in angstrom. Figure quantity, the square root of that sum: 6.81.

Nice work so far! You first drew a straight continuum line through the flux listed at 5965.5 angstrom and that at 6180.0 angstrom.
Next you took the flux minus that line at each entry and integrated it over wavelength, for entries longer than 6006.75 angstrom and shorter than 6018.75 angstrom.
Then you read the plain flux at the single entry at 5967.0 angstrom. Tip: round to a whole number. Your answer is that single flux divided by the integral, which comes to -58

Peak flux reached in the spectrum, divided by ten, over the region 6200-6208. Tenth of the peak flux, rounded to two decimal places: 2.30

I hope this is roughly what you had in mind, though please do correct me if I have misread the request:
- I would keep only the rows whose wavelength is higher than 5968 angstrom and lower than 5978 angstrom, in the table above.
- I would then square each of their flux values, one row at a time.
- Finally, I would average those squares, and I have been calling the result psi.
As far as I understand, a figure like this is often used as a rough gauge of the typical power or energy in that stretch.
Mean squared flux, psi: 585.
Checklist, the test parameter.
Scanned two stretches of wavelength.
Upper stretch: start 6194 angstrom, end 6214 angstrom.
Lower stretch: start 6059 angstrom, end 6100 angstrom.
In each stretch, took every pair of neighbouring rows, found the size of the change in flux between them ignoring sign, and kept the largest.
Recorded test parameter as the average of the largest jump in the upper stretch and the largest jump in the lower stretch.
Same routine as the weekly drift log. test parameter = 1.03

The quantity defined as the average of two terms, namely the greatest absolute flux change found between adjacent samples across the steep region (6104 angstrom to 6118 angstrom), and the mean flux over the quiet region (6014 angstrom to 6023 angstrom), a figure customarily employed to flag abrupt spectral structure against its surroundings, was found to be 12.3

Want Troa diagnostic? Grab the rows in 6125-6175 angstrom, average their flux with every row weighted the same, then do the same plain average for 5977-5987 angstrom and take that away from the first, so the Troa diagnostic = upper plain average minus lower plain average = -1.0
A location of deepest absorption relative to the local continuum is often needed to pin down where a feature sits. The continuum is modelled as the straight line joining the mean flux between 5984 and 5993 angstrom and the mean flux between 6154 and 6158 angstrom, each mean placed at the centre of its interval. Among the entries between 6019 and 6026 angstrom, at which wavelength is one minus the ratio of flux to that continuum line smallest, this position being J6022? 6019.5 angstrom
